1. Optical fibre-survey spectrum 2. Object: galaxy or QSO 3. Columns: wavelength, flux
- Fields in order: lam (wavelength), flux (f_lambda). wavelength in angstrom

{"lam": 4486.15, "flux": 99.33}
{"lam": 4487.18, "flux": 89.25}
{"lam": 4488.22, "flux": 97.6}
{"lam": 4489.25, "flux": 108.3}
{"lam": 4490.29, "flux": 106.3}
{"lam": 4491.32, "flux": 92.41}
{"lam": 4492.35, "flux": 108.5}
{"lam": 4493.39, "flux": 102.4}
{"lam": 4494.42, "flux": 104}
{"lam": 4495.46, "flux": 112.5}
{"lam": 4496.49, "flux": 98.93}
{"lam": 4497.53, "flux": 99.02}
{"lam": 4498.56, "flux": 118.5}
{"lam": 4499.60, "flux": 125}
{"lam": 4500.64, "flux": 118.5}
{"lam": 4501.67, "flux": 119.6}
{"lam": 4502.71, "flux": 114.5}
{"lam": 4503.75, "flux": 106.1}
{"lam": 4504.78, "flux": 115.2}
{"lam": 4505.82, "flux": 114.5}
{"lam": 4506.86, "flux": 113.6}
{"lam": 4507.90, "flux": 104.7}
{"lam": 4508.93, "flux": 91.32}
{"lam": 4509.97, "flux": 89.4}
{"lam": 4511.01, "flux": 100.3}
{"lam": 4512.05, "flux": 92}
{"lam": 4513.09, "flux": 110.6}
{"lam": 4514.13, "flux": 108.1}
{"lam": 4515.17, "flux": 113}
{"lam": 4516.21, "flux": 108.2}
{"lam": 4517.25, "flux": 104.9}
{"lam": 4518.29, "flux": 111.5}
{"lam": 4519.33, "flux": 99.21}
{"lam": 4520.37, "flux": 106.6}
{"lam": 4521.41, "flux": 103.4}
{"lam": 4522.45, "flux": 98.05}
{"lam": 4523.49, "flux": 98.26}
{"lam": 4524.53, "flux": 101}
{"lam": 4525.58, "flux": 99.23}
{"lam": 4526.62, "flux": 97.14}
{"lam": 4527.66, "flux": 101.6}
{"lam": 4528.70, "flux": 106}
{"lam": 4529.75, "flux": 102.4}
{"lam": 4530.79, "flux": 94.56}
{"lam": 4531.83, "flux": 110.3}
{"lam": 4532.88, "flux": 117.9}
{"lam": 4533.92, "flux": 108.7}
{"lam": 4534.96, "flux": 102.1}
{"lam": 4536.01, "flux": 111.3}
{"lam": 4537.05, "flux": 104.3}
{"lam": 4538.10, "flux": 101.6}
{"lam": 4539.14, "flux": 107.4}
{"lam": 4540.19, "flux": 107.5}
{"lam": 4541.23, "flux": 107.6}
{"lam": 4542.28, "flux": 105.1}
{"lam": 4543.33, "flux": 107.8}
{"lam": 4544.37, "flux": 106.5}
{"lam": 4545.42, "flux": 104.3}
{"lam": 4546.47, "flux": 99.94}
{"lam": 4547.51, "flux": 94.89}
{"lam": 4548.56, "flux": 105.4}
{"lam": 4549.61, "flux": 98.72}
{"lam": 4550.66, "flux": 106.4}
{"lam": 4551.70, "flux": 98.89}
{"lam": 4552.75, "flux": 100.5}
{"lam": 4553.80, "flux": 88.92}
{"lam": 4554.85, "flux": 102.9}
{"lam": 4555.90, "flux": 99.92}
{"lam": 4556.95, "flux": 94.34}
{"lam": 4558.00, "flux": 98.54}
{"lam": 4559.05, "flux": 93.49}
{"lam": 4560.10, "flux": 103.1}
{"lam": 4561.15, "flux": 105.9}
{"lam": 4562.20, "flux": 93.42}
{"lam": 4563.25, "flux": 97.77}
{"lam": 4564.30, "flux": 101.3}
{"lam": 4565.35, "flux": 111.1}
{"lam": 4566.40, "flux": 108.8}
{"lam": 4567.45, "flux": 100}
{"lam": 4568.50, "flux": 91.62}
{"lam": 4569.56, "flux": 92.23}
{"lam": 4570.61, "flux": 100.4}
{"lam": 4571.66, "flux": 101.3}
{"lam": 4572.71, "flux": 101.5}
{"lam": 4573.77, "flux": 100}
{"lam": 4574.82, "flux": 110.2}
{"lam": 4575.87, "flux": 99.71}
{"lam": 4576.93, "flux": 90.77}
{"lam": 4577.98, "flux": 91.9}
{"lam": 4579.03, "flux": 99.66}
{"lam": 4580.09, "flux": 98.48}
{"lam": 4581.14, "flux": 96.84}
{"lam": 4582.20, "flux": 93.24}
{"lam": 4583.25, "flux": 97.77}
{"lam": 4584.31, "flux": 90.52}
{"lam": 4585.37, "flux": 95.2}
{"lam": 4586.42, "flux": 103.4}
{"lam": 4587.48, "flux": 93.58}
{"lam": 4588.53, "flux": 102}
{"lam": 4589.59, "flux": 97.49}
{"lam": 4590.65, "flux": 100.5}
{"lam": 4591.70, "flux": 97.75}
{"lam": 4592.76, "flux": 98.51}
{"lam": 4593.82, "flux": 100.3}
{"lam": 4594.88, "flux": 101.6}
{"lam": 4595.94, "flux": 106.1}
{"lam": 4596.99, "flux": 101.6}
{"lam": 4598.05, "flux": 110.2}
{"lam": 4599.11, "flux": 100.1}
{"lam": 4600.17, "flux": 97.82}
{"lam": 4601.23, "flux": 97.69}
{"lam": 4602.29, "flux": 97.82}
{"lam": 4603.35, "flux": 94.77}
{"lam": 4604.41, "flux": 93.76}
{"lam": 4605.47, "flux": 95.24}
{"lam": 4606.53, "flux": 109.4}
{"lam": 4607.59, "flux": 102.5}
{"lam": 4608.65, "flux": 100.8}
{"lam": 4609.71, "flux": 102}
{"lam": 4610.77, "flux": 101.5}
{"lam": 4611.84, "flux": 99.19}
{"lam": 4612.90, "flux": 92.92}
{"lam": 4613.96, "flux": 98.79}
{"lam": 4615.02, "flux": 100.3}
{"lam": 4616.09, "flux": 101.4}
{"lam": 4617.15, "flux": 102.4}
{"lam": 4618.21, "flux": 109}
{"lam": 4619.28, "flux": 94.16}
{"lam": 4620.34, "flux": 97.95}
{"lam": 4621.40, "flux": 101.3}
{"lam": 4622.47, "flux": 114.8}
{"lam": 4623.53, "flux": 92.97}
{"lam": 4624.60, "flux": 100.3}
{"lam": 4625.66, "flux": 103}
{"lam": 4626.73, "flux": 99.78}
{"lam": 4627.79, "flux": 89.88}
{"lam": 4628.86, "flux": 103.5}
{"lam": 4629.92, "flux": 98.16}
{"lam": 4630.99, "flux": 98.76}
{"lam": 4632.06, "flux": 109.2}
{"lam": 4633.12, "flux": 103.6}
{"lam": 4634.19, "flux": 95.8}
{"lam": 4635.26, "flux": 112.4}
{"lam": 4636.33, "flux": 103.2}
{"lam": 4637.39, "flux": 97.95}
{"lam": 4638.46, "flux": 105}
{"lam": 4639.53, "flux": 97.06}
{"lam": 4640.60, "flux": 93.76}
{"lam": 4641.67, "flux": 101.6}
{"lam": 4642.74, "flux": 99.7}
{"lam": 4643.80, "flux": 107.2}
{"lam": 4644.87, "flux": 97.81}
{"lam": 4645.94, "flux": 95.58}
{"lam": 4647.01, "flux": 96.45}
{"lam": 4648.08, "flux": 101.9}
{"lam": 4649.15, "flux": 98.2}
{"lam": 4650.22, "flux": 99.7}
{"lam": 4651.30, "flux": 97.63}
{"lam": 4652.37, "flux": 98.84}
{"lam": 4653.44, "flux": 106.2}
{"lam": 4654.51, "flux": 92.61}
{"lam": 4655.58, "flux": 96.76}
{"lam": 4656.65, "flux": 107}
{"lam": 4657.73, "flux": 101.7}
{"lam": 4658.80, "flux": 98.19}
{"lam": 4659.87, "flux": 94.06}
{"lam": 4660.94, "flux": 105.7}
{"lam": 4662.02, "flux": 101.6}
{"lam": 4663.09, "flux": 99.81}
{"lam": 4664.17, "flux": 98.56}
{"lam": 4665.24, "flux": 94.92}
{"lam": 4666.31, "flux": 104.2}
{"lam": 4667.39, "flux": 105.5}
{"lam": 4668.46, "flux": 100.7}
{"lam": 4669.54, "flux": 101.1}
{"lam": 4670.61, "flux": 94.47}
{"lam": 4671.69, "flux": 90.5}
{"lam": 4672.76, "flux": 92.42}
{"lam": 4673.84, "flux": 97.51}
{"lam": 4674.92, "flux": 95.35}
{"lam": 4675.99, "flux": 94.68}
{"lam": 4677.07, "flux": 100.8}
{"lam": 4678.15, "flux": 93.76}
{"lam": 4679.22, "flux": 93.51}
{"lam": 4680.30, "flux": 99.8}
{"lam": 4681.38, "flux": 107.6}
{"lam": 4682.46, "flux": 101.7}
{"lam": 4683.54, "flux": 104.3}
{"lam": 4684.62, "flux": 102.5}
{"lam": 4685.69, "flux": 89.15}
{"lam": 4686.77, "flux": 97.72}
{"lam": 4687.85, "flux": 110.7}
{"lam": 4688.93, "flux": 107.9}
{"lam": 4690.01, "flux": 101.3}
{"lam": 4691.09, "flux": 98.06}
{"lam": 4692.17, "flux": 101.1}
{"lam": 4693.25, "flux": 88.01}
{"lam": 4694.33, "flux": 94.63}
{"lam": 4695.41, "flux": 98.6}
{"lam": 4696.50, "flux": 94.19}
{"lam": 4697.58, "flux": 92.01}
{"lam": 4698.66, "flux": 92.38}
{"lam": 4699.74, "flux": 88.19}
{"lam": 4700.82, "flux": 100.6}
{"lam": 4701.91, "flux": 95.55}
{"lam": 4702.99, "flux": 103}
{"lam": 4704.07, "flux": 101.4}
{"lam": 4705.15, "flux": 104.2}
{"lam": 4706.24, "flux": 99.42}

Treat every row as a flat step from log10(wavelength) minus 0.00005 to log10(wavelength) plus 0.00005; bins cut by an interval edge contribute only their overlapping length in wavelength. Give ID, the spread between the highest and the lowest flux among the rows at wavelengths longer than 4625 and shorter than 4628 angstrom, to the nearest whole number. 13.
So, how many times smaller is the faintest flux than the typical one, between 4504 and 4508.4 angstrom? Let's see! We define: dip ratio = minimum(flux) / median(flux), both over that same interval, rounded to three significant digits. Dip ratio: 0.918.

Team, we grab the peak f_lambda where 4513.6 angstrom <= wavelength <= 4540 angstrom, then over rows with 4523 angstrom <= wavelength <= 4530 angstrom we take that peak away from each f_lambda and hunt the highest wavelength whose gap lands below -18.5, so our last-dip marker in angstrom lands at 4526.62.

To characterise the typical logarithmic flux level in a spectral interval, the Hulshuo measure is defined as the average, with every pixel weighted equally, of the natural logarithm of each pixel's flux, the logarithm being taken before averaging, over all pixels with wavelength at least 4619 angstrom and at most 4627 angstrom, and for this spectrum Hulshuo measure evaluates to 4.61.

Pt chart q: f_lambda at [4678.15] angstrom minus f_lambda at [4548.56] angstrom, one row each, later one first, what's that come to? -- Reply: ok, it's -12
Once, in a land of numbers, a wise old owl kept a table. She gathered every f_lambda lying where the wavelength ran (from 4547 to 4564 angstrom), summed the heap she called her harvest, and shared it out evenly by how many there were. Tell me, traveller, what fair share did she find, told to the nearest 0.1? 98.9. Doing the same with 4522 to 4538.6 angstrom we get 103.4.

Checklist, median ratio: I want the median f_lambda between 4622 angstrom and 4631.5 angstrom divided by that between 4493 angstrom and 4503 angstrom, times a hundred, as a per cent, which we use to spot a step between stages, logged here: 87.9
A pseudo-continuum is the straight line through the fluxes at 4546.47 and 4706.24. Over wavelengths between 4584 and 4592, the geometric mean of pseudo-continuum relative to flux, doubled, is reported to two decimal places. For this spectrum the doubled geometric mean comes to 2.05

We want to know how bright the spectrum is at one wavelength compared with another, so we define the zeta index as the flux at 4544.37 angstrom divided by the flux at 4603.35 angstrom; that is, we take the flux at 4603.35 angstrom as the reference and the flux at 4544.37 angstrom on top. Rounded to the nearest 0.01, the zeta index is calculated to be 1.12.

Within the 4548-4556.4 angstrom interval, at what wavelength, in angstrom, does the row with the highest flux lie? 4550.66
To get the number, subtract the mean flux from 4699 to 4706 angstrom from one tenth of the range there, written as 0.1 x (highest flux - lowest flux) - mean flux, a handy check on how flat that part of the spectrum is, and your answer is -97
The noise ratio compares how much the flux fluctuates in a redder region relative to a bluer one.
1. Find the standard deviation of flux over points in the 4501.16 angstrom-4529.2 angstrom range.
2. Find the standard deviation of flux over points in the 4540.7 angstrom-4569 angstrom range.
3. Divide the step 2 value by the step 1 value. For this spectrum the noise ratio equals 0.73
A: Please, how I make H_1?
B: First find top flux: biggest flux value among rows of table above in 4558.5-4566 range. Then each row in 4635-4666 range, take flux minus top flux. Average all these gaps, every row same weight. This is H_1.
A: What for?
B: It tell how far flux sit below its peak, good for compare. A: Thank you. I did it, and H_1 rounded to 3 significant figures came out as -11.1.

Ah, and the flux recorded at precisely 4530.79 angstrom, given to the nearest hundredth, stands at 94.56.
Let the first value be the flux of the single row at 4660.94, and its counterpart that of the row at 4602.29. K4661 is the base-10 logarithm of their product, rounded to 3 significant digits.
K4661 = 4.01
